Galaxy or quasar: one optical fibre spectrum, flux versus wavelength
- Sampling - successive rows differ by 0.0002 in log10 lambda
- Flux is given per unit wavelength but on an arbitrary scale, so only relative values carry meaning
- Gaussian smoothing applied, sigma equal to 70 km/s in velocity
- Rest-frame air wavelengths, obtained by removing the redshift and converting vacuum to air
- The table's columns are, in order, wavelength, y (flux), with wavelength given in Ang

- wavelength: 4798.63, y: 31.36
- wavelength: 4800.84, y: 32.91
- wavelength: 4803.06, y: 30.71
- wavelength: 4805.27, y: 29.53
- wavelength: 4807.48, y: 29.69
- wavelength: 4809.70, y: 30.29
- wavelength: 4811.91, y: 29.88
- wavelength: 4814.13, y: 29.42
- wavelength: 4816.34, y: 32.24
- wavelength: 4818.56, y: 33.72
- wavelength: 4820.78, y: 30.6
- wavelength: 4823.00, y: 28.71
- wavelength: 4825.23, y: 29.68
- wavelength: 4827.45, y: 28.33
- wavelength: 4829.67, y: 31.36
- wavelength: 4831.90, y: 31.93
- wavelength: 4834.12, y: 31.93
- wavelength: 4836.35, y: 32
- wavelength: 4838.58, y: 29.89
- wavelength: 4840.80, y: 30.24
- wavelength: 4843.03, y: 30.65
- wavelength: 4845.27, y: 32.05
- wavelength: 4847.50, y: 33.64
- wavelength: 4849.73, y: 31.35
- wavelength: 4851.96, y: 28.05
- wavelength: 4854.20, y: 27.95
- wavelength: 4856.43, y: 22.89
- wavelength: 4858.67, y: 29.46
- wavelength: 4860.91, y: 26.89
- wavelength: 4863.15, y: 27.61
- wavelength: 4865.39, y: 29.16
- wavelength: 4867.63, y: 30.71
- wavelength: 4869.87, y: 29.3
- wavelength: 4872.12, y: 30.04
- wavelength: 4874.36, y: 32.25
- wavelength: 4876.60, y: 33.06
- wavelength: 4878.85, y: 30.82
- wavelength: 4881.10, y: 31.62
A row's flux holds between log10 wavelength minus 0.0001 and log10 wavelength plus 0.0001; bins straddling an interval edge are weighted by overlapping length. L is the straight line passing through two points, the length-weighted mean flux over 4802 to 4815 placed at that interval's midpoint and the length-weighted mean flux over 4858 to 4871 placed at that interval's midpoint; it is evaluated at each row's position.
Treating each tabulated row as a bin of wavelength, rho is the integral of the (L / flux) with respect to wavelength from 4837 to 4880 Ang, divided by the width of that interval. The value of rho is 0.978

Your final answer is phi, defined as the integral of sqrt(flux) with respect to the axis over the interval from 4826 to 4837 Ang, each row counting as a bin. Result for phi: 61.3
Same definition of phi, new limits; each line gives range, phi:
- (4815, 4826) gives 61.2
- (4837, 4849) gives 67.2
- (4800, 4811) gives 60.8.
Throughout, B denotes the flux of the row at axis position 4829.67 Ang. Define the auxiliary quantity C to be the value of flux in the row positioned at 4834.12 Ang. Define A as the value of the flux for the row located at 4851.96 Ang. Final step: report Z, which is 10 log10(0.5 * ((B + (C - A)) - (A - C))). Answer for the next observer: 12.9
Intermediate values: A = 28.05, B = 31.36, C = 31.93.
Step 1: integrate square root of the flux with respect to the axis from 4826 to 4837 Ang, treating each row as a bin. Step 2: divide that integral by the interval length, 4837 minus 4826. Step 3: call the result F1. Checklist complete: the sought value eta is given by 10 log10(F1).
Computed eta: 7.46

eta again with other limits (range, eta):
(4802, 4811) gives 7.39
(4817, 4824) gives 7.46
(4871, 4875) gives 7.46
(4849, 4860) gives 7.21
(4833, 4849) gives 7.49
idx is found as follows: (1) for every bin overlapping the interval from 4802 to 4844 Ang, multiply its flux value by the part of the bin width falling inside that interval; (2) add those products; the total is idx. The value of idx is 1284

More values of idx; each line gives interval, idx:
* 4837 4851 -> 438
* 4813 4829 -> 487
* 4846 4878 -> 944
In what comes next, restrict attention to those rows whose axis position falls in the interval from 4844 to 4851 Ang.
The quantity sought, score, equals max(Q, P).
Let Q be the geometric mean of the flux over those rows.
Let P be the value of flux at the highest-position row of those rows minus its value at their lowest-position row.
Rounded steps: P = -0.7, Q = 32.3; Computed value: 32.3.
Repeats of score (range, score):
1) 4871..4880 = 31.5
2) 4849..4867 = 27.8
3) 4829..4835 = 31.7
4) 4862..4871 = 29.2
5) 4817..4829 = 30.1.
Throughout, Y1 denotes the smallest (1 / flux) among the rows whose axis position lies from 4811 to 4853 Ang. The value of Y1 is 0.0297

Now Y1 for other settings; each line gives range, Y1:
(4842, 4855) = 0.0297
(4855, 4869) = 0.0326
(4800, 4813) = 0.0304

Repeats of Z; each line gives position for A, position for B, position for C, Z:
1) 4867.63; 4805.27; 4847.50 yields 12.5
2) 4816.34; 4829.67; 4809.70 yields 11.4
